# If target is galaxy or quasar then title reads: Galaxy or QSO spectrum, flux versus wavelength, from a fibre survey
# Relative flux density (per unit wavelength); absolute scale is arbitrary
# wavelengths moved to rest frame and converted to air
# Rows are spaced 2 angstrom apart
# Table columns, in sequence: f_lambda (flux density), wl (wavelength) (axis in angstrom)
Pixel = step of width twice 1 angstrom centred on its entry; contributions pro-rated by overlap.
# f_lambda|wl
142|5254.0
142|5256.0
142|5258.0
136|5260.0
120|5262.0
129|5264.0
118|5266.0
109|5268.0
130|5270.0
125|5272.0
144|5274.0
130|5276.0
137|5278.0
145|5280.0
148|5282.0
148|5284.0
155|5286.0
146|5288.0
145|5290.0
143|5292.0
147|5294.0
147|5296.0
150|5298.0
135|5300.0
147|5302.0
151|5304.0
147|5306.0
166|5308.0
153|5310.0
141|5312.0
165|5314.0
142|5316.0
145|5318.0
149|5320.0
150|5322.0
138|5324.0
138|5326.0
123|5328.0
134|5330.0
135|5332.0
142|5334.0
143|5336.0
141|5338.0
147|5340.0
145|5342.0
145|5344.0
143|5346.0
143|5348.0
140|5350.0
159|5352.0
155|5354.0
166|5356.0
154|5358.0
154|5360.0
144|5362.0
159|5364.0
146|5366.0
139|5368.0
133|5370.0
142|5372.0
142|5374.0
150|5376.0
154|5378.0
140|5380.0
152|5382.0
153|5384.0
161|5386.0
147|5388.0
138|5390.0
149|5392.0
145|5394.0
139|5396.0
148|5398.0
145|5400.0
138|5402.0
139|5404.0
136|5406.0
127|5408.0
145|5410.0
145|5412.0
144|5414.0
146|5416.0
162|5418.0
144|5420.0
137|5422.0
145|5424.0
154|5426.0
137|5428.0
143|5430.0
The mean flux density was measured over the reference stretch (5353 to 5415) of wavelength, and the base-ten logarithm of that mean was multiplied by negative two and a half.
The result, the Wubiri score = -5.41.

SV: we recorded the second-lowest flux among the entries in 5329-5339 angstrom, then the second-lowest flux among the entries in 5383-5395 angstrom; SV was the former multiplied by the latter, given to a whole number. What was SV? 19575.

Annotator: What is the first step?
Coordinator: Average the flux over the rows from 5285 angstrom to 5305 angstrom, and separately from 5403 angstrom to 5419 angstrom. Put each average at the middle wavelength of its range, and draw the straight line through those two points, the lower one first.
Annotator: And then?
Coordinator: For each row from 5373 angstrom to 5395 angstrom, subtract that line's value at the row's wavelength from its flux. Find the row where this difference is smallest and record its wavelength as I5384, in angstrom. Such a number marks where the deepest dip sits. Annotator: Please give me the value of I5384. 5390.0 angstrom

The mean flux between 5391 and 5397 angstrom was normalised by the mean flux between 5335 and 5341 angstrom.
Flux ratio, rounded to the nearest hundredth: 1.00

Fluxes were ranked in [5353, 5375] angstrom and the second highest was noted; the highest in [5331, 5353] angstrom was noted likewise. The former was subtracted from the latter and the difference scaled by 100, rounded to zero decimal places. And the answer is 0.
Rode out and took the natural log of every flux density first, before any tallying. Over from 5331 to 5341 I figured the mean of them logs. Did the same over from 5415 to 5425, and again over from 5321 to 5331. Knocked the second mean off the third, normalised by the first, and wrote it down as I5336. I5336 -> -0.0146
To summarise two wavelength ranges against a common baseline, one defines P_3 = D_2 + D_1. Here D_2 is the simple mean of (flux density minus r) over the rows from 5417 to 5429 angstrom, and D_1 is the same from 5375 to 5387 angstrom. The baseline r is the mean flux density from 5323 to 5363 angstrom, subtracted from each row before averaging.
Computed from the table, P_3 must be 9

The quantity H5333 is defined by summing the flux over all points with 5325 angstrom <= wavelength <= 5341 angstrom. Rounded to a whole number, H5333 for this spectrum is 1103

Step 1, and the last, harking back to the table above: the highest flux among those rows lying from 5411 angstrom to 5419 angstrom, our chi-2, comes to 162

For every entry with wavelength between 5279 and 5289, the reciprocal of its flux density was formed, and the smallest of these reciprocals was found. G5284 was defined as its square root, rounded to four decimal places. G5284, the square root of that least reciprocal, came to 0.0803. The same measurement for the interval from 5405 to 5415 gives 0.0830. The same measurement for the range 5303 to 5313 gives 0.0776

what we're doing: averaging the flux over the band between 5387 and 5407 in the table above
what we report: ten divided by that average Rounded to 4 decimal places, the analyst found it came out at 0.0702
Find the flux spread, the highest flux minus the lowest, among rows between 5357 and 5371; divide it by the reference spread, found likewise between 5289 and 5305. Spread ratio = 1.6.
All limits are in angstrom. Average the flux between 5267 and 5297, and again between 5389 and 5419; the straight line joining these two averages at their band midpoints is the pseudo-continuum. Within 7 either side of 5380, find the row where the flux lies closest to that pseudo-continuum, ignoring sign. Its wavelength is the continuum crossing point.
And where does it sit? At 5374.0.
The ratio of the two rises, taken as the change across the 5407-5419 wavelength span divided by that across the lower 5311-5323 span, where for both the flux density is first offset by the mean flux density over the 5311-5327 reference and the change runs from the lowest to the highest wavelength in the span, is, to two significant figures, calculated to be 3.9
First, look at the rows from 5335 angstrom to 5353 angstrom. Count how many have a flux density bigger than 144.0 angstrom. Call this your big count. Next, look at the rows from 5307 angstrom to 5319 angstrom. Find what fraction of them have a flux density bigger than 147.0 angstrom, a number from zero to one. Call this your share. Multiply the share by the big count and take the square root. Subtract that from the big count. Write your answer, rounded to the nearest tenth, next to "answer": 2.6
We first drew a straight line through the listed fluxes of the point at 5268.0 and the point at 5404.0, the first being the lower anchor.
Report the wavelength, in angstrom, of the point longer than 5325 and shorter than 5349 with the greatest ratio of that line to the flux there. 5328.0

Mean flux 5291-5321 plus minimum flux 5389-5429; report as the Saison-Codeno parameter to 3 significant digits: 276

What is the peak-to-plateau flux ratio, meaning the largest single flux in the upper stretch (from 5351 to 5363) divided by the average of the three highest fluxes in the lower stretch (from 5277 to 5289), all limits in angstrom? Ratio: 1.10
